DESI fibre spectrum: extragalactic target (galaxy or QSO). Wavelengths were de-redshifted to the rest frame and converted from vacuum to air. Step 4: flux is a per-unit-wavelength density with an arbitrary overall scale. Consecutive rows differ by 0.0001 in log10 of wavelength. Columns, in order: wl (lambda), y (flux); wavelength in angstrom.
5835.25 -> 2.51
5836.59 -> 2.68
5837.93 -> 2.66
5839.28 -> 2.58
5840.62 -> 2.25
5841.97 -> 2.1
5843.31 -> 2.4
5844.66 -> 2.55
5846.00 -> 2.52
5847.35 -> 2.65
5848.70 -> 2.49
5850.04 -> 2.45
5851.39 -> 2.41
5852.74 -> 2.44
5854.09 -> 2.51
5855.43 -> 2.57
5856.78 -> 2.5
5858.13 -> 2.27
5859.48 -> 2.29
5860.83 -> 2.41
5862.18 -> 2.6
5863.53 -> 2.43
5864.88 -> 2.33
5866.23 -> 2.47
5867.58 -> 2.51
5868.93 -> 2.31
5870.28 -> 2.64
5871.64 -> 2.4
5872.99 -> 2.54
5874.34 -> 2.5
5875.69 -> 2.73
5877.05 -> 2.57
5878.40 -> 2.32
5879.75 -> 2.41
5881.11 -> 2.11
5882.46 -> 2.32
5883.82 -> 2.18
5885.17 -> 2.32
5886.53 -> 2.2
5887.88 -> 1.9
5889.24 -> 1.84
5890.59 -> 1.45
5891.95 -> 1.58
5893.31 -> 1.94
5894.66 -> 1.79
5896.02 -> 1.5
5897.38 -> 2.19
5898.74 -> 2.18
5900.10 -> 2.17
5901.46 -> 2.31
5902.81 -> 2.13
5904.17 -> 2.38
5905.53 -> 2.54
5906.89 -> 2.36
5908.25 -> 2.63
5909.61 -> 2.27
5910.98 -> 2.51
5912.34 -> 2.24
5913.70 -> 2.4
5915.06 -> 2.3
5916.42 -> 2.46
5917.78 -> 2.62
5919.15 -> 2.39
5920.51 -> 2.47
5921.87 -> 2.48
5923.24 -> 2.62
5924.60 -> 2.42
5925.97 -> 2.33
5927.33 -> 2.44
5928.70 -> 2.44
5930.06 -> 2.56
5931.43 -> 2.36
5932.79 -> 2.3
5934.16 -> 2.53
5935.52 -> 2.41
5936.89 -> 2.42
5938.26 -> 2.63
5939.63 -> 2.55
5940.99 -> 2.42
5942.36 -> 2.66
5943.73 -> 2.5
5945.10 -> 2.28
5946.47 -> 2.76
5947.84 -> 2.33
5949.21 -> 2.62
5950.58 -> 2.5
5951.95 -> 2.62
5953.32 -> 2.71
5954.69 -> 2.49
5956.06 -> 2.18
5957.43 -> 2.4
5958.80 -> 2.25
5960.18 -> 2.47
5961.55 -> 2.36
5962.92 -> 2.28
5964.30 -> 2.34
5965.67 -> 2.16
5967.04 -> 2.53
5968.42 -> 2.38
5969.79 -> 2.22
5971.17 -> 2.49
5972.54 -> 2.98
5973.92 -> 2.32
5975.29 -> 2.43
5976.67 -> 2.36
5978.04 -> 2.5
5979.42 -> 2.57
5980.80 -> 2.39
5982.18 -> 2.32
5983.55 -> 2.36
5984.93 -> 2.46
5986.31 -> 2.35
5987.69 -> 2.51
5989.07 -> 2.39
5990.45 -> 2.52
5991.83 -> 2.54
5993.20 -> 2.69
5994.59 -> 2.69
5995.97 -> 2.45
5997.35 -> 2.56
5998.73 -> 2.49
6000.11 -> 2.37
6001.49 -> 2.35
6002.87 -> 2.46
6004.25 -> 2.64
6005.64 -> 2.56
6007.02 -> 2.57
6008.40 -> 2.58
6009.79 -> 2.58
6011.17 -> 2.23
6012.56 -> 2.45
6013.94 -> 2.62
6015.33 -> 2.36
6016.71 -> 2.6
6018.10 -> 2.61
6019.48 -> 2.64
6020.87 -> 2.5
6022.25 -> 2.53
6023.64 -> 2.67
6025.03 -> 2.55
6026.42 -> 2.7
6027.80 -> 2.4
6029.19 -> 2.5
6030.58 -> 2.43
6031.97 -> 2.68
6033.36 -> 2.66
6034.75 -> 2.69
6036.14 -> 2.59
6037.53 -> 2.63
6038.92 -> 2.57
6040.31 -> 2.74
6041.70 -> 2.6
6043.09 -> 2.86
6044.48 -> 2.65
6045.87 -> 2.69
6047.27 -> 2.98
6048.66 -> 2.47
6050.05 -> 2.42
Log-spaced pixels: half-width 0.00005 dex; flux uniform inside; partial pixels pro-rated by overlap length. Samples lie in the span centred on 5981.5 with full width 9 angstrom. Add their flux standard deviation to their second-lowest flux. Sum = 2.45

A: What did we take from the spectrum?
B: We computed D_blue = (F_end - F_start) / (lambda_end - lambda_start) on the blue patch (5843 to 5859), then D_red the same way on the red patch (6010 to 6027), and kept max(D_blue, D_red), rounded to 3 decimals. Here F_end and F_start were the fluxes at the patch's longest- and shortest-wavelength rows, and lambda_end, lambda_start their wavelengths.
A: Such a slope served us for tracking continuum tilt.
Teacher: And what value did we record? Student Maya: 0.031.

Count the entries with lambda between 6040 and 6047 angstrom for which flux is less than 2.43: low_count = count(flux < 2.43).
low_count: 0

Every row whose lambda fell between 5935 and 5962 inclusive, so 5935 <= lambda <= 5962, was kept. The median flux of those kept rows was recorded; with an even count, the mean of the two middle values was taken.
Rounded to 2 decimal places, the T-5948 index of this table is 2.48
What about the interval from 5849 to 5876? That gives 2.46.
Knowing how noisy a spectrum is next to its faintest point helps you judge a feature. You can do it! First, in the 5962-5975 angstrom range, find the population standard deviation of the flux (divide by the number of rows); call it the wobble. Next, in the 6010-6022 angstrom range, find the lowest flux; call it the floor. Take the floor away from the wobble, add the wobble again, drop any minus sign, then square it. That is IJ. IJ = 3.1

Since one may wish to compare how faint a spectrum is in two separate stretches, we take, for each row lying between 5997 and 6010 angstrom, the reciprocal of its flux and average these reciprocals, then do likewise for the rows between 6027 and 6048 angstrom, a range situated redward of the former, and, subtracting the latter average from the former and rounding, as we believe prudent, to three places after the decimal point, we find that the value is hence 0.019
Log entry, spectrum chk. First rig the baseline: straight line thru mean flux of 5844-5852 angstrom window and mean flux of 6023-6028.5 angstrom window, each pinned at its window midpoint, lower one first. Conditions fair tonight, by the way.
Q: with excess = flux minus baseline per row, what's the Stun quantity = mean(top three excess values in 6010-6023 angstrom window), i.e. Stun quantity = 0.047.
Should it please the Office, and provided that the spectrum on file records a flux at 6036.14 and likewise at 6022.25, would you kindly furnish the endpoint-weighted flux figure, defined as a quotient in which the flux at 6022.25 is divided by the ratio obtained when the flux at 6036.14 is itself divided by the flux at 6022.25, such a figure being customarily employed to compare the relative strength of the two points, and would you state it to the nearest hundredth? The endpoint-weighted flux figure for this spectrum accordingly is 2.47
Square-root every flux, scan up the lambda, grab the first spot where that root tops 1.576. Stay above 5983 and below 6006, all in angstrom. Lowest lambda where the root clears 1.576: 5987.69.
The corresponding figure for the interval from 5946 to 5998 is 5946.47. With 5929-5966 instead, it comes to 5930.06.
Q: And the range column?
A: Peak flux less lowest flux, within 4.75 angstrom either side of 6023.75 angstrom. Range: 0.30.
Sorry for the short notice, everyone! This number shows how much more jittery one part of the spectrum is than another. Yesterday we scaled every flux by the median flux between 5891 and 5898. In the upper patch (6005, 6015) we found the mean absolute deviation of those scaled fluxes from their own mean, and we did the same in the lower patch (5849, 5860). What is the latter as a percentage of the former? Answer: 81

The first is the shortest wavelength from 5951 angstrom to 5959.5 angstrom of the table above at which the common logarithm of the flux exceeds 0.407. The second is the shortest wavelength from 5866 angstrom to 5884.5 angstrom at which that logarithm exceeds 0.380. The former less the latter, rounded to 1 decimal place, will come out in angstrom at 85.7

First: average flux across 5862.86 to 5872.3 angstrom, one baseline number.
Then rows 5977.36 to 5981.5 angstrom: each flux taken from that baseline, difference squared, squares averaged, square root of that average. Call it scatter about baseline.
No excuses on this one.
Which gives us 0.087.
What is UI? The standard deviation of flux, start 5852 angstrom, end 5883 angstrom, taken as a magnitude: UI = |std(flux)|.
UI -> 0.14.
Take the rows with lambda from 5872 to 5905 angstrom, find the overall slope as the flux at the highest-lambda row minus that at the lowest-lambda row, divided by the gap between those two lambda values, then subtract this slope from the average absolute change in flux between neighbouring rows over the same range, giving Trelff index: 0.21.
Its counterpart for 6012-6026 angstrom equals 0.12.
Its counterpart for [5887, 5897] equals 0.28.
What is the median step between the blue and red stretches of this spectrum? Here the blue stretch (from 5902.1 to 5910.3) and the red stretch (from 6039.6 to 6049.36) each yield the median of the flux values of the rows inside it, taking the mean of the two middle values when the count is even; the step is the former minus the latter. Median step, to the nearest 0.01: -0.32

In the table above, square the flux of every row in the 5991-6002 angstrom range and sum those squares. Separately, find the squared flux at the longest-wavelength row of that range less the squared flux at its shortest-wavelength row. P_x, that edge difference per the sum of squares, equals -0.018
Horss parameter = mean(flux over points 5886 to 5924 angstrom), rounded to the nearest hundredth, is 2.21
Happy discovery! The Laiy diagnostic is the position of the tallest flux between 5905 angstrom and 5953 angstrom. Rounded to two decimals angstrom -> 5946.47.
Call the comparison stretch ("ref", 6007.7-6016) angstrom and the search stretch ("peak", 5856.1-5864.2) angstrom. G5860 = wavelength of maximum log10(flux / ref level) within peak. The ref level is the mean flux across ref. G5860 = 5862.18 angstrom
